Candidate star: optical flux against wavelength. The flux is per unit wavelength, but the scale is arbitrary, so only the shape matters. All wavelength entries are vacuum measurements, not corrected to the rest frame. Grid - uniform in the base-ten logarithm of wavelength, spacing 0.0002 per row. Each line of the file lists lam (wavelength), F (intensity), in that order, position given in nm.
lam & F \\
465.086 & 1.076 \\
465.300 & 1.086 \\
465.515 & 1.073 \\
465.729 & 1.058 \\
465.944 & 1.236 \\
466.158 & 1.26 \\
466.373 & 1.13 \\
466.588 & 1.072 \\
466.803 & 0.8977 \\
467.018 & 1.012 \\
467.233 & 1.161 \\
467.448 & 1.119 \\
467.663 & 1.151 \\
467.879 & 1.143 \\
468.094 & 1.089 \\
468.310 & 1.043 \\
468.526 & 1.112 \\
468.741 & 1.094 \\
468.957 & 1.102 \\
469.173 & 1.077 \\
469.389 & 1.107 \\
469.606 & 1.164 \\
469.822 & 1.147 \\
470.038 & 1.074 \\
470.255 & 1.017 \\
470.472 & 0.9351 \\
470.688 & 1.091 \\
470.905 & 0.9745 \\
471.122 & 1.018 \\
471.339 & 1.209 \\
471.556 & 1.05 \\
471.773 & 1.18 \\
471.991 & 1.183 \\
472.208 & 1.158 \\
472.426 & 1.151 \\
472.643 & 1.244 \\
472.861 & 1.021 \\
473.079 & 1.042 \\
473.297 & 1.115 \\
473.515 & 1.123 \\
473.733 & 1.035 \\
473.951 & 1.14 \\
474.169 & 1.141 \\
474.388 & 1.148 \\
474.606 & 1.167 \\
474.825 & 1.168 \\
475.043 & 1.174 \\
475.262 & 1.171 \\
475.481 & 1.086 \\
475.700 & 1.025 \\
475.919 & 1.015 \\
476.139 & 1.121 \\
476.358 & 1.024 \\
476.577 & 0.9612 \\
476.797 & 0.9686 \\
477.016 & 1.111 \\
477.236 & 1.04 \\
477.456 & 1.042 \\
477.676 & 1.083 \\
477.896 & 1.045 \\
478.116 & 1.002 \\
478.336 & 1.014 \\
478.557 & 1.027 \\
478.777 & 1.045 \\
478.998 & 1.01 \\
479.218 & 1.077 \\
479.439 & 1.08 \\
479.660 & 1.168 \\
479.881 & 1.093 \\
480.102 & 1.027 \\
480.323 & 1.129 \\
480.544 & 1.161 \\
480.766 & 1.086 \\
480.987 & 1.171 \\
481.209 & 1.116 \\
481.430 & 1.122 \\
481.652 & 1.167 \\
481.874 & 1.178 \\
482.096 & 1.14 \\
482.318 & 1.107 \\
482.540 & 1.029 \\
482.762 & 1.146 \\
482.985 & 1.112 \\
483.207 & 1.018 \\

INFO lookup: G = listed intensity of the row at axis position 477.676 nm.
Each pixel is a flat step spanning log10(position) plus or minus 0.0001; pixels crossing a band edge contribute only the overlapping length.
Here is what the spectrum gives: 1.083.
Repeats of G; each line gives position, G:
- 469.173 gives 1.077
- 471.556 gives 1.05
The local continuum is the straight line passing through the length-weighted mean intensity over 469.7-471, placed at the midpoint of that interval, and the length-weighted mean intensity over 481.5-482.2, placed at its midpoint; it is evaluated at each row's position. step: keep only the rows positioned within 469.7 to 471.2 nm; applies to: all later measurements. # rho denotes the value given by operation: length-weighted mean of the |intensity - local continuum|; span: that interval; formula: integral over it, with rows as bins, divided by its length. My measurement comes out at 0.062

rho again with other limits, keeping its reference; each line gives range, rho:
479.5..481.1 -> 0.044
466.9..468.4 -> 0.089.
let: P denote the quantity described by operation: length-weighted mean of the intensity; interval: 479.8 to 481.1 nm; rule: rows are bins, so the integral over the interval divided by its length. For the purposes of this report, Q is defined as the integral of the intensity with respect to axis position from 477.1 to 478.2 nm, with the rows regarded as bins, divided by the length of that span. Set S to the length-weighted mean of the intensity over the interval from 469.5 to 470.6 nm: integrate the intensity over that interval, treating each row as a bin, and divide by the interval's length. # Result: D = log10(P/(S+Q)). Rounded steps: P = 1.11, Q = 1.04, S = 1.07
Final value -0.279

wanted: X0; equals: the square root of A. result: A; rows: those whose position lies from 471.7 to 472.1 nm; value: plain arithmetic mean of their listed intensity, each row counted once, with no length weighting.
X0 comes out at 1.087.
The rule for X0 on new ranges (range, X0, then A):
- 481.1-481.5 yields 1.058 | 1.12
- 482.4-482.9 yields 1.043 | 1.09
